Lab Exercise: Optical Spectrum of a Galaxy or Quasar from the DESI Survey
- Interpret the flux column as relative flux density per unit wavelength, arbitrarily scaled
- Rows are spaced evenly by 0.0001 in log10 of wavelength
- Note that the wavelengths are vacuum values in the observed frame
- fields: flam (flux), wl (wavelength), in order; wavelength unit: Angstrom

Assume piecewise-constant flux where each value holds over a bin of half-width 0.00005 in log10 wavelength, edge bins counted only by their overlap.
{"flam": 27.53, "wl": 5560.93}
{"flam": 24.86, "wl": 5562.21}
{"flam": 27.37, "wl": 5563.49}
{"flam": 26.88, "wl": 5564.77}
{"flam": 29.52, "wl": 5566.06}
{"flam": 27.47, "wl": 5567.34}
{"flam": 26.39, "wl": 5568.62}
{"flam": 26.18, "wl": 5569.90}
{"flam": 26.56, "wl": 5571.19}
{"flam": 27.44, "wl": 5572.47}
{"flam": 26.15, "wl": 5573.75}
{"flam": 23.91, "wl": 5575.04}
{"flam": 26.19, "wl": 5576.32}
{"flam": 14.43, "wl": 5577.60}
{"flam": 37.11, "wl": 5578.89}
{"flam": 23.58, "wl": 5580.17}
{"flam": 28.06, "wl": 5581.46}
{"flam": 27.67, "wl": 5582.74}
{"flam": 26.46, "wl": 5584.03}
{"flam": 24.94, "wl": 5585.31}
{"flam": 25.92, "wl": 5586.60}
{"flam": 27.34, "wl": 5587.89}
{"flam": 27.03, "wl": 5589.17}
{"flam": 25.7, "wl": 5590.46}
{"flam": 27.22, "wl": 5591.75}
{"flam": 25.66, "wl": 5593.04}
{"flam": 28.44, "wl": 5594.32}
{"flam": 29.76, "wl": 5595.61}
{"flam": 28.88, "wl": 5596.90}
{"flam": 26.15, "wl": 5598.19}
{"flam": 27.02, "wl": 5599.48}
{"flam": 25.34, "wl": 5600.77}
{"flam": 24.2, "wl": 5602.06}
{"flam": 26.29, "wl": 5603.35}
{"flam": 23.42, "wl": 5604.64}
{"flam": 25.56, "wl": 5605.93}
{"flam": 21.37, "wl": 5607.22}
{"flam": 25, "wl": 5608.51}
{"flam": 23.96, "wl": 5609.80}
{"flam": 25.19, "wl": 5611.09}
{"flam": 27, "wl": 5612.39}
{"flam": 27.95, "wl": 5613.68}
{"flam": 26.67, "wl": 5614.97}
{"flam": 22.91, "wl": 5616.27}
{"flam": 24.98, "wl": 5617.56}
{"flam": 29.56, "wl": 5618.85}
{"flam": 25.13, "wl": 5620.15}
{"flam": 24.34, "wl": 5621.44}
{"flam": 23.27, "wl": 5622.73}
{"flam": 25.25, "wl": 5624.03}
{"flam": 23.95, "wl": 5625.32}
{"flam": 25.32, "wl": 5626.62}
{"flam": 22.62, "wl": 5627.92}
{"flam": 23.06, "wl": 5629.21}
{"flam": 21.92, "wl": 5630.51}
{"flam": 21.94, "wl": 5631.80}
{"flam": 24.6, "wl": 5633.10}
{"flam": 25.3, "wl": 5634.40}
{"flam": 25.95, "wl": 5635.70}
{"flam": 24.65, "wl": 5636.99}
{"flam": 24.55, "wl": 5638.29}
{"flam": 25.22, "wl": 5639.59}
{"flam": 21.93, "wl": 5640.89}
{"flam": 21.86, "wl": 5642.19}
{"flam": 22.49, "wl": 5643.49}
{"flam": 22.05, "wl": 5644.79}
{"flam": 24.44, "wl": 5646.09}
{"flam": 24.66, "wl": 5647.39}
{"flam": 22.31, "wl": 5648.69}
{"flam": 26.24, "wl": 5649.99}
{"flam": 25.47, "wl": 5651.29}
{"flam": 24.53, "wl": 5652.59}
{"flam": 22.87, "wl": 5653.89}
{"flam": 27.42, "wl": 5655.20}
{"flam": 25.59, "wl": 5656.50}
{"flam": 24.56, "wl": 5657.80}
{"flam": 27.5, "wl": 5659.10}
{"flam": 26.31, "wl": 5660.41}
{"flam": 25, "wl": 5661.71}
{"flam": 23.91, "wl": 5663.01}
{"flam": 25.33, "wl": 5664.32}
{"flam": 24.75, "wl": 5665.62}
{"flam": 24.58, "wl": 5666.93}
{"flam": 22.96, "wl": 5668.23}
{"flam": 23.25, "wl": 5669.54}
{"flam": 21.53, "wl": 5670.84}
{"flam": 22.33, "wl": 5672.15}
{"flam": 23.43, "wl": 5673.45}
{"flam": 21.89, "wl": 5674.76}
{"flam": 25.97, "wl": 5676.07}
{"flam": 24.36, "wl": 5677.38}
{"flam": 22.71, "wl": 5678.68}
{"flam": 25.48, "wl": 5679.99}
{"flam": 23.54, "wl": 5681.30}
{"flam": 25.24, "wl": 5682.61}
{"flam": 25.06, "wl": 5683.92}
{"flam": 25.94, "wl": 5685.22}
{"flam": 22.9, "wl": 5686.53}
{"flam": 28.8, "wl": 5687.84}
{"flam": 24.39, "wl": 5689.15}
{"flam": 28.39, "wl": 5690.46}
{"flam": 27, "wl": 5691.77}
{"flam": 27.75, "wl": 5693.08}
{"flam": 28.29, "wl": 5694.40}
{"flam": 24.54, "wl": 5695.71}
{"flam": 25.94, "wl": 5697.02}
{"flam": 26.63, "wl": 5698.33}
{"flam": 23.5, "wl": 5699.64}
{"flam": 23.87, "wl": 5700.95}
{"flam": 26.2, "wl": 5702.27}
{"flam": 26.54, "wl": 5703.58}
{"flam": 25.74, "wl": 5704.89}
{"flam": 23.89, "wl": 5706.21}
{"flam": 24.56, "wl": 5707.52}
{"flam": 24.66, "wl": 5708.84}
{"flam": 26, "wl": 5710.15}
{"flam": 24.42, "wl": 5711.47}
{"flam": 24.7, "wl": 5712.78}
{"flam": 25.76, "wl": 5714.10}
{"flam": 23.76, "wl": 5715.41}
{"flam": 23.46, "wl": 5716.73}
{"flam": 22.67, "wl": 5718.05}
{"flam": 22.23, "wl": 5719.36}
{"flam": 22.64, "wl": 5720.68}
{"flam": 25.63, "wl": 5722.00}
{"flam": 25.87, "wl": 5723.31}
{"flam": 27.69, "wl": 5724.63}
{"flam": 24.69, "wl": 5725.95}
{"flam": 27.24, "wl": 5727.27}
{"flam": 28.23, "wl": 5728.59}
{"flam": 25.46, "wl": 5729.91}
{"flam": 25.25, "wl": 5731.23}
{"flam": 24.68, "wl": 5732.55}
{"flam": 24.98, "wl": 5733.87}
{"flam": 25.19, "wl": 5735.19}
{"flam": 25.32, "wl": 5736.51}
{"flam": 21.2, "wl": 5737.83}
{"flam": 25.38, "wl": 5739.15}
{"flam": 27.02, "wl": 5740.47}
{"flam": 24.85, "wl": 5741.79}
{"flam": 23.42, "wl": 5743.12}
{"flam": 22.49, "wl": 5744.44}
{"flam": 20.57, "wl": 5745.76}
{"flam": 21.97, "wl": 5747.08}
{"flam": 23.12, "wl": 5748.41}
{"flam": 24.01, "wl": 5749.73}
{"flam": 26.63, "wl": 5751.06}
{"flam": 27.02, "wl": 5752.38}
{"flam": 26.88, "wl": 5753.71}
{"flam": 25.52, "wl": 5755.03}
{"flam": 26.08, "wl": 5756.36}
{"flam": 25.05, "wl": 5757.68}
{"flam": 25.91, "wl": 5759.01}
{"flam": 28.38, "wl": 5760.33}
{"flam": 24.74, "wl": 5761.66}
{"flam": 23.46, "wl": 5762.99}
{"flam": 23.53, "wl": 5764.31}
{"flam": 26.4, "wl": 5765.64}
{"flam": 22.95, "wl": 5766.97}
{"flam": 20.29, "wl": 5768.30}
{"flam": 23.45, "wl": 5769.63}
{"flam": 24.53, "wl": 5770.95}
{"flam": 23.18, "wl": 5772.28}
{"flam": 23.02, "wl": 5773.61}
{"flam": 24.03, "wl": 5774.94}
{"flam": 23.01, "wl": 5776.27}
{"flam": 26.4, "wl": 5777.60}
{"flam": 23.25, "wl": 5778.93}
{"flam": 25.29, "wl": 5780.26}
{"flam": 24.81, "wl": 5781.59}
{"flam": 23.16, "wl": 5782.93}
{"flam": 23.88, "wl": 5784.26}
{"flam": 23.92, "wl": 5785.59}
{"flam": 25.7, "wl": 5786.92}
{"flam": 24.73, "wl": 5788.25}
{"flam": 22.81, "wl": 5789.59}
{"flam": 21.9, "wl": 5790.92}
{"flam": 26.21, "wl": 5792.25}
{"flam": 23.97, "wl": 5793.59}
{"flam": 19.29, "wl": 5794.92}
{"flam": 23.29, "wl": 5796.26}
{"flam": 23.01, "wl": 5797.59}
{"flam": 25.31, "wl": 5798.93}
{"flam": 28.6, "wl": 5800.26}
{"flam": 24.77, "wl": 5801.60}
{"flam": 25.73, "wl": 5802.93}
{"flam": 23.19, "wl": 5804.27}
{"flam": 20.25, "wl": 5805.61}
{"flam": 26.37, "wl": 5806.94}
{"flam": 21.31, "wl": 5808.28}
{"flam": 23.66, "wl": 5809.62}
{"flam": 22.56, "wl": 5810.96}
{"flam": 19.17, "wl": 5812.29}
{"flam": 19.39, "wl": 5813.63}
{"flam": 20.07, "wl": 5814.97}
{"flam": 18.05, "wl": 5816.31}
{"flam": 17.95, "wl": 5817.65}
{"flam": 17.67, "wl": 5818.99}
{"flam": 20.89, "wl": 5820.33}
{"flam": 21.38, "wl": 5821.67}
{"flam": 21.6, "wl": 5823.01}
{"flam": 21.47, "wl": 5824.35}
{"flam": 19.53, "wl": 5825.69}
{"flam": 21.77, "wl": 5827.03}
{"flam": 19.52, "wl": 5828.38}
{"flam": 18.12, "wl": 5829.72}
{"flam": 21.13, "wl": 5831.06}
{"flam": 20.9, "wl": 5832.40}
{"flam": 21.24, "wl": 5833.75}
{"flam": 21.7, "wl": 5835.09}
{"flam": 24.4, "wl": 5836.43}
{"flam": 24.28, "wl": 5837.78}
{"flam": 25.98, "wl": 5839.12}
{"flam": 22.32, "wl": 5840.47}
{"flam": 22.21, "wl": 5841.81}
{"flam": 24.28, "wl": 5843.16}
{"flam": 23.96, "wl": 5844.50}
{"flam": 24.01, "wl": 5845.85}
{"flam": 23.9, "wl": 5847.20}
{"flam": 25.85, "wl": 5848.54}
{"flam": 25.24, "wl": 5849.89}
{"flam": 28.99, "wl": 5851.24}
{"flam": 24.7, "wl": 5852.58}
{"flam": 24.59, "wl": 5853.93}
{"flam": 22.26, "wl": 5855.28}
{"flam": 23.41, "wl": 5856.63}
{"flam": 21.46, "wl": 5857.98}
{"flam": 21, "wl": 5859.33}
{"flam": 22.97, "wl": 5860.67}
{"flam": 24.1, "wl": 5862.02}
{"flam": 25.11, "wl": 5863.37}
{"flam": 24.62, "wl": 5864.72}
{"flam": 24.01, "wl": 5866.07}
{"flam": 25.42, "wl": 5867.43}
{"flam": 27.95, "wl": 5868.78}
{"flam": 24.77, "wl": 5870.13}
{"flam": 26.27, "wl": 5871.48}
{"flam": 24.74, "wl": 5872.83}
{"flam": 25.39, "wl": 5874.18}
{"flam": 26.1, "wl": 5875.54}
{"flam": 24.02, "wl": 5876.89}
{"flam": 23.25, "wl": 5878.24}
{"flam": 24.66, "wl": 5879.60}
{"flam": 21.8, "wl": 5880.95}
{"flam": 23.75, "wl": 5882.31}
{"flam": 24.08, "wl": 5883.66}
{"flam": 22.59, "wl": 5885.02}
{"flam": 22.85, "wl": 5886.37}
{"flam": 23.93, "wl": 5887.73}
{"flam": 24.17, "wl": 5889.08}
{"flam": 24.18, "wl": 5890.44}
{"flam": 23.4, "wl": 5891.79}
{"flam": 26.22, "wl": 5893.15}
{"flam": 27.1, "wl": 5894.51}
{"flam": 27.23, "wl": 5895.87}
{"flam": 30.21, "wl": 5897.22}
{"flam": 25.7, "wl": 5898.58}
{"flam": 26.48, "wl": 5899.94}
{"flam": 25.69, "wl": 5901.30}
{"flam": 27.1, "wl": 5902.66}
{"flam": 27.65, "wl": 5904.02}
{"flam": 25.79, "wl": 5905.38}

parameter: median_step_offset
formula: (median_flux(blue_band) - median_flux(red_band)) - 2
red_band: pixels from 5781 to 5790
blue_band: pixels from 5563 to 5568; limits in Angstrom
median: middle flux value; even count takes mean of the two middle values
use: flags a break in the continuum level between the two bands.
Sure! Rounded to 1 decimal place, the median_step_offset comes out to 1.5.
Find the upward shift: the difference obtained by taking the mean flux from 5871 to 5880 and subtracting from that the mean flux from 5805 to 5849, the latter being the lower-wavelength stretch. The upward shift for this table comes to 3.2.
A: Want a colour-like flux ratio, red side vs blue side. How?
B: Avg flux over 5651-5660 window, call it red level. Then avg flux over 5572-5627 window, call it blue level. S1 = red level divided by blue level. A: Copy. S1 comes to 0.98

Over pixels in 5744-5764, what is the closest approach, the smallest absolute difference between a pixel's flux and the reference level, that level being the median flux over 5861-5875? 0.11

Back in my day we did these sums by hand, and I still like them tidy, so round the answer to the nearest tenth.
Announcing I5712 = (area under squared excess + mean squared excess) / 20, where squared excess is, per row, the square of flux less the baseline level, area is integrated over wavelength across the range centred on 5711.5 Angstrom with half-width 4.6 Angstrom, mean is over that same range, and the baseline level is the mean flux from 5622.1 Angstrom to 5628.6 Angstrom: 0.6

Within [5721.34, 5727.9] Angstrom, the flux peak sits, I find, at 5724.63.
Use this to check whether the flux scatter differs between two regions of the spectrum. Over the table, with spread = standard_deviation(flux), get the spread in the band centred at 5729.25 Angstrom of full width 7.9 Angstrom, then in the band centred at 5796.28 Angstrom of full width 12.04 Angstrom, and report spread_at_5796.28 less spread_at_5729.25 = 1.2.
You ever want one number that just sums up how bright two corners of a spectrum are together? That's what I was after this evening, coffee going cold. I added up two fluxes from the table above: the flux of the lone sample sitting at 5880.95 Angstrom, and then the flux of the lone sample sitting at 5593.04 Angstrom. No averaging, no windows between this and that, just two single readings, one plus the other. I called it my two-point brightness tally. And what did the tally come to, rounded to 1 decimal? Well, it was 47.5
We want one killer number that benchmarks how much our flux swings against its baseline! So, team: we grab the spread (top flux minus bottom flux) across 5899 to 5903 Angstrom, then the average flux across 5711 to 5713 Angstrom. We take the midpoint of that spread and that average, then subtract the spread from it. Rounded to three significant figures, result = 11.6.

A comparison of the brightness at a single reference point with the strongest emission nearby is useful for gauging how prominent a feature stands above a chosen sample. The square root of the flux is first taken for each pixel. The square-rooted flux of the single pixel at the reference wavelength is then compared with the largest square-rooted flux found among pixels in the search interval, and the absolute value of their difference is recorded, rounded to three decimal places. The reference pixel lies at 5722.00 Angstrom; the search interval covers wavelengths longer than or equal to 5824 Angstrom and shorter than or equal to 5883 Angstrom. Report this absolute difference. 0.322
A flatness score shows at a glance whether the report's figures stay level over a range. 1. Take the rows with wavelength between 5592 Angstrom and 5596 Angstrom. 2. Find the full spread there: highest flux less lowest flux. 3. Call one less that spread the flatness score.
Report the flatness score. -3.1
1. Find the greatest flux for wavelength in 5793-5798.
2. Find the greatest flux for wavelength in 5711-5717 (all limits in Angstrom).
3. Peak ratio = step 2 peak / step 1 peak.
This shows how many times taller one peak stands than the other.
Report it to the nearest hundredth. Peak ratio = 1.07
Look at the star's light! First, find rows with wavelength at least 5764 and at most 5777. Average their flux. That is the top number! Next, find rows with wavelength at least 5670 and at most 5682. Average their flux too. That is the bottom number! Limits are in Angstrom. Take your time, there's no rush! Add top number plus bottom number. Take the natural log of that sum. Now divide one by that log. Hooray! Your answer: 0.260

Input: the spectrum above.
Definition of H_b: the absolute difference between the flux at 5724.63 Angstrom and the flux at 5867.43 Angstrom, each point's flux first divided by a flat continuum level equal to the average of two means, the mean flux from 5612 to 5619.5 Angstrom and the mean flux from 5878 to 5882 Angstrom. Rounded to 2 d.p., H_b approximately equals 0.09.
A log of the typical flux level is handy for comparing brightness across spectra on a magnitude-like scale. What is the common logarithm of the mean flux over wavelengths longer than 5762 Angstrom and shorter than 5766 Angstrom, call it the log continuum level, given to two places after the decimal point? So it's 1.39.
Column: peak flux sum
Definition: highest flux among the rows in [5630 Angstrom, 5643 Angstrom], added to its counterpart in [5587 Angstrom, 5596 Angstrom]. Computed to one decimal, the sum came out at 55.7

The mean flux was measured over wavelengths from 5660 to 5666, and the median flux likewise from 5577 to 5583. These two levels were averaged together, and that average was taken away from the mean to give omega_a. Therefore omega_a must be -1.3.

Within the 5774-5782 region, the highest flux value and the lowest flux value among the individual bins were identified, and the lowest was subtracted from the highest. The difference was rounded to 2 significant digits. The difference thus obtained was 3.4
